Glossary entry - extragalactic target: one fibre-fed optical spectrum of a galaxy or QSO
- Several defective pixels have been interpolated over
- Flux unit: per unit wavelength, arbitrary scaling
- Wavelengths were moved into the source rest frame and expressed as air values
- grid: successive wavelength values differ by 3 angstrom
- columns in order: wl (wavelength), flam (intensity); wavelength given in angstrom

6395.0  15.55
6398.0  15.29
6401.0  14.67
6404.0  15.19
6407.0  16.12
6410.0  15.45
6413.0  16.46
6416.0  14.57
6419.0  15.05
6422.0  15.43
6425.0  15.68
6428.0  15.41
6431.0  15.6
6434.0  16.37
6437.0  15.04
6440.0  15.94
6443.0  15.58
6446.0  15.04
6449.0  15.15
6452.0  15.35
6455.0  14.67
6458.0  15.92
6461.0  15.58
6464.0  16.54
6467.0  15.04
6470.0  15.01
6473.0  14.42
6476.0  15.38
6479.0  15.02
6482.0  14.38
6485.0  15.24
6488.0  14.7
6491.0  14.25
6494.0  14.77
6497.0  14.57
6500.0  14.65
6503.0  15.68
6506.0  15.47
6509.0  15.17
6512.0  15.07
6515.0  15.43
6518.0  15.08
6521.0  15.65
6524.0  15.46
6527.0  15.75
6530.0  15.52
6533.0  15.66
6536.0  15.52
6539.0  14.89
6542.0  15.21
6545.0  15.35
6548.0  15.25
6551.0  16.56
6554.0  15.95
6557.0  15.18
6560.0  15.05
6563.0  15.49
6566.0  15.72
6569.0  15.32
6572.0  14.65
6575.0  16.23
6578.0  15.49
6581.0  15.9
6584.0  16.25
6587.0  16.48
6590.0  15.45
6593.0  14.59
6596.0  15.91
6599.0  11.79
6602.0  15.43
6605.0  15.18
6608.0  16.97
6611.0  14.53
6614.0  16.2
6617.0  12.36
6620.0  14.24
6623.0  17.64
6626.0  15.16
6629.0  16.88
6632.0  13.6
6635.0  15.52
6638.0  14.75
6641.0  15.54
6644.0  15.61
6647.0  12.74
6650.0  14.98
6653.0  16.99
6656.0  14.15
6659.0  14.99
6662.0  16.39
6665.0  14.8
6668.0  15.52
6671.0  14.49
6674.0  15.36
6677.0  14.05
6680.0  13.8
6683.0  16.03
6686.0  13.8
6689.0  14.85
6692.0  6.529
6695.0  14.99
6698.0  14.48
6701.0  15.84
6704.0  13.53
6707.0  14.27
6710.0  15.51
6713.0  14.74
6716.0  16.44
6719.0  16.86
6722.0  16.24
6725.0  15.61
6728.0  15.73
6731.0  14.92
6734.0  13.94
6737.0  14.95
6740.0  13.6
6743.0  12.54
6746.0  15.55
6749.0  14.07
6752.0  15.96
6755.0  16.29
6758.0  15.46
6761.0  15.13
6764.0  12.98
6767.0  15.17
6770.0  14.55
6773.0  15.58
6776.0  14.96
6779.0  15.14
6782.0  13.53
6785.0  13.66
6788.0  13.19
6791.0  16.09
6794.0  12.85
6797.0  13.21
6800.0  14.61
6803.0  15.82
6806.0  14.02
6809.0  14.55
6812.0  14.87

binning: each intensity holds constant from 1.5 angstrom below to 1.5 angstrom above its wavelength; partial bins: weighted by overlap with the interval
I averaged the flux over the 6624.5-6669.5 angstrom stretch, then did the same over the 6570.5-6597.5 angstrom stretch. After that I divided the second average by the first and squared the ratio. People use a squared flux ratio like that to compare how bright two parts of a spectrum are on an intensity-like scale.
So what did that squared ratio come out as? 1.065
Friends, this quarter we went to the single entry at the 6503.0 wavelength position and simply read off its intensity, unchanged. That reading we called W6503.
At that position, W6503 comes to 15.68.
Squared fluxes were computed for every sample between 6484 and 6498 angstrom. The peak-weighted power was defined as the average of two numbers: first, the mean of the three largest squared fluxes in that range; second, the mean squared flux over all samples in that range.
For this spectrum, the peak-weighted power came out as 219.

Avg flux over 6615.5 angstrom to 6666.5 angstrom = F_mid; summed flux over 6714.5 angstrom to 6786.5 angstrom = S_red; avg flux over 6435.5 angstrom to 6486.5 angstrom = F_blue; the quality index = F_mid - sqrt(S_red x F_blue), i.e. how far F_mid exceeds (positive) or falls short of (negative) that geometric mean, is -59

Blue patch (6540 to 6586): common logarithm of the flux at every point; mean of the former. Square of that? 1.42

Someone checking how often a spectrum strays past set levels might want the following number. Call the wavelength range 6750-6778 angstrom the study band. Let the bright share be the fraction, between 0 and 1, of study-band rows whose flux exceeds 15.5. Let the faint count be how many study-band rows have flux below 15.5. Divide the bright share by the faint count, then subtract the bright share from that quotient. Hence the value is -0.278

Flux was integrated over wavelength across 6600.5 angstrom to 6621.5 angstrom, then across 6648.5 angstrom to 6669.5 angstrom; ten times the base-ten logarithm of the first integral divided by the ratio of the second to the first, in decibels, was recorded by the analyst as 24.9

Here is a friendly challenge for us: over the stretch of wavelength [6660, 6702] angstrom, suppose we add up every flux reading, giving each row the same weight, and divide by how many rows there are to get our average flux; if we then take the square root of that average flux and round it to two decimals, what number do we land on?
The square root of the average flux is 3.79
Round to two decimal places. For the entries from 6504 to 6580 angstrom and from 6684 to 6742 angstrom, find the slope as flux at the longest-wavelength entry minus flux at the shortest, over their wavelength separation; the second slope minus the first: 0.00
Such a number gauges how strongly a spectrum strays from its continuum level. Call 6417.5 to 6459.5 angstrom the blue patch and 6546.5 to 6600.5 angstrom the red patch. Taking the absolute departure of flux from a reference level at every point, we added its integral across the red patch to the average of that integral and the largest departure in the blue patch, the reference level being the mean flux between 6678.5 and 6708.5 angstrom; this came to 148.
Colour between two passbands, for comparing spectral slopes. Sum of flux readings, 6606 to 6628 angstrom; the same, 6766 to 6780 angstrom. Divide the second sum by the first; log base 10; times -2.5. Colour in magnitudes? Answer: 0.38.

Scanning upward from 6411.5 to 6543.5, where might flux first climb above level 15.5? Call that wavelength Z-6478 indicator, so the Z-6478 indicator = 6413.0 angstrom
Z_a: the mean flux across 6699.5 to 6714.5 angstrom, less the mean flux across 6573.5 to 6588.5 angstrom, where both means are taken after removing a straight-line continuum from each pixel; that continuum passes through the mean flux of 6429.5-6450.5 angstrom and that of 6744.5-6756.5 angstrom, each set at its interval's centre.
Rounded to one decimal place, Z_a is -1.3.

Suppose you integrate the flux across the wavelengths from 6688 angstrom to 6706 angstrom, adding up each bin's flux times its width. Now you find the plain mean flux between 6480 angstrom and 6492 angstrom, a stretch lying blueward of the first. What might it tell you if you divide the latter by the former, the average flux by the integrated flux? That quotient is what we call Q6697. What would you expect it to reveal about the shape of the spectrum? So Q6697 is 0.061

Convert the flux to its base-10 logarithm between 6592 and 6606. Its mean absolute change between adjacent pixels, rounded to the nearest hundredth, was 0.07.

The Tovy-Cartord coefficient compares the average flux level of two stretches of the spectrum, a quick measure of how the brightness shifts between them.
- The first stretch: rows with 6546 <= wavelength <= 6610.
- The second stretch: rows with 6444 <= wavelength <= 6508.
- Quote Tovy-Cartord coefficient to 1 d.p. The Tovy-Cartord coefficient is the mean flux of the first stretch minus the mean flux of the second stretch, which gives 0.4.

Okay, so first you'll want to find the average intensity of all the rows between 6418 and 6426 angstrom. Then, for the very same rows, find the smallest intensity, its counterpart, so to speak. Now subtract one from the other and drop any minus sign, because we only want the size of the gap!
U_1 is 0.34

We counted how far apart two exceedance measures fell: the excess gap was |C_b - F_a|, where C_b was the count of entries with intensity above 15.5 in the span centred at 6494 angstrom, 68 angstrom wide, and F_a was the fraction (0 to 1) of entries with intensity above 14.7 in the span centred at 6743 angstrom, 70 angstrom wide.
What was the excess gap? 4.3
